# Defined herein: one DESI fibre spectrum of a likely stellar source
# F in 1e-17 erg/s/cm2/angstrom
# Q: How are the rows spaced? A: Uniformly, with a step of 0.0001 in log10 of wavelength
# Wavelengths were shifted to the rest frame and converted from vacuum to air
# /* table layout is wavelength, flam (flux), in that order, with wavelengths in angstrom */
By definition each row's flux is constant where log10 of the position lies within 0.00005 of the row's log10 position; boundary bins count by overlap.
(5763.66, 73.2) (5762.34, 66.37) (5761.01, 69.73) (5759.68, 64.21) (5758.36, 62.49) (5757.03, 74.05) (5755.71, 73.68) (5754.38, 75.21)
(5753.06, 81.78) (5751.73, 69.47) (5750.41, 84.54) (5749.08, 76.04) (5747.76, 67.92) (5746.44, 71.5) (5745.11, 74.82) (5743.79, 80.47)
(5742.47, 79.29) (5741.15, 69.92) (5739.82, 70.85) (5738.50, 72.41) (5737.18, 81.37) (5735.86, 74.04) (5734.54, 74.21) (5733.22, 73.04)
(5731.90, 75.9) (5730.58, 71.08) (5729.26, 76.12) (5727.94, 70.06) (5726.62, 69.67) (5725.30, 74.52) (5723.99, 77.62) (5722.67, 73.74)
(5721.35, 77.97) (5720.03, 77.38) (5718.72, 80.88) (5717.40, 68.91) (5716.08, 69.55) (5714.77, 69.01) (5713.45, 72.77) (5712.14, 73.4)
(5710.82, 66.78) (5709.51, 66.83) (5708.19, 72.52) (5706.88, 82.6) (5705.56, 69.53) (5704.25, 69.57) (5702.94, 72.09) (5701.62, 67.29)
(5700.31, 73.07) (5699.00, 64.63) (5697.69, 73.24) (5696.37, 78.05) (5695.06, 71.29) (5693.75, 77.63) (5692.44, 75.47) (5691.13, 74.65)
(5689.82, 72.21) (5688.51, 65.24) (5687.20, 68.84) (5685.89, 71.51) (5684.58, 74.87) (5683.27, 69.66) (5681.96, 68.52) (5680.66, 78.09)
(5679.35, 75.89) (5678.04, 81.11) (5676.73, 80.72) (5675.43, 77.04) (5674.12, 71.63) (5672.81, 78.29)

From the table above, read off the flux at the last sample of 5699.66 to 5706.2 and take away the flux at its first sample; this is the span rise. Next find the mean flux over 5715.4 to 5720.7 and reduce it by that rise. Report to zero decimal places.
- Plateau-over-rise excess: 78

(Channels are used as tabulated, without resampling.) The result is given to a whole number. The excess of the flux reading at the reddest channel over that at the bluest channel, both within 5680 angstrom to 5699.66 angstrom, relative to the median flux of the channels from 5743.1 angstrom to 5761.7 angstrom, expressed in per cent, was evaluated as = -18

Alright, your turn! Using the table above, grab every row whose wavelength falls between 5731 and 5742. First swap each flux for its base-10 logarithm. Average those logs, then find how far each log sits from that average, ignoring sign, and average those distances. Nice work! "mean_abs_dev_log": 0.0140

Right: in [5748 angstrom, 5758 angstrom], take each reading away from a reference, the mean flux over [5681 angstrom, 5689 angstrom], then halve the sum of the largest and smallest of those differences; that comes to -7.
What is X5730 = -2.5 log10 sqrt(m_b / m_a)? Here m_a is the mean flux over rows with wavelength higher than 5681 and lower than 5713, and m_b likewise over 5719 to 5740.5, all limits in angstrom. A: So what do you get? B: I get -0.020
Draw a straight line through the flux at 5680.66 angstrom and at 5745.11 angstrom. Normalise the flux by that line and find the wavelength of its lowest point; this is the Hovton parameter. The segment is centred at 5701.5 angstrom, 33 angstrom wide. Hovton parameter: 5699.00 angstrom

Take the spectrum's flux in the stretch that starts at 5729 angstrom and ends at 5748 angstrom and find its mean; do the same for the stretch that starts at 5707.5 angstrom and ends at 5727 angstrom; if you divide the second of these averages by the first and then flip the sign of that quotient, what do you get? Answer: -0.981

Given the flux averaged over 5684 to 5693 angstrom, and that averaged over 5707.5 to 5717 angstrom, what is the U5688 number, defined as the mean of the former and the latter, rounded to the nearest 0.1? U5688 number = 71.0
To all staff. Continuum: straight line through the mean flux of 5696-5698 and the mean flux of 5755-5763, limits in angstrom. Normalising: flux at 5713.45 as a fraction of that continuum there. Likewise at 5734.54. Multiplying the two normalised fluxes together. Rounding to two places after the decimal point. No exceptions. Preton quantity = 1.03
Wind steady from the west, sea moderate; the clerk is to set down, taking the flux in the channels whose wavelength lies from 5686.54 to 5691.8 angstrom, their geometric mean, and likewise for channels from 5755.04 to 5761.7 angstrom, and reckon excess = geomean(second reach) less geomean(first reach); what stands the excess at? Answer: -1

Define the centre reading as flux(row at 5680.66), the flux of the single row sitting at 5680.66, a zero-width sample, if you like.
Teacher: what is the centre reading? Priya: 78.09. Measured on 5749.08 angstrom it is 76.04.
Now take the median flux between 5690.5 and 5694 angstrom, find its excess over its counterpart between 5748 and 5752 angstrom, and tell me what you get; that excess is -1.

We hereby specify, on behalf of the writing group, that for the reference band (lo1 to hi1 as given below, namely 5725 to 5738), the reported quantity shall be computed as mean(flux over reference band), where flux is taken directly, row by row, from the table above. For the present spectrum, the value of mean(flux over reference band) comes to 74.0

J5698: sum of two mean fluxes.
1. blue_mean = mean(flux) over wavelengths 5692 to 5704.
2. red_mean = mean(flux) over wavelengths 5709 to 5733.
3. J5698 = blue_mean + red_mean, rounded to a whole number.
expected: 145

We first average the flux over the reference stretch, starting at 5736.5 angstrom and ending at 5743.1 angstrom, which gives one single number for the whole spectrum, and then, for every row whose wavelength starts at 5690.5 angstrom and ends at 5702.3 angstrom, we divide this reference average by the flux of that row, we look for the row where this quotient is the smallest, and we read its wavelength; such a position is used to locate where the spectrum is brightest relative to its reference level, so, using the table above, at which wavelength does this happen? 5696.37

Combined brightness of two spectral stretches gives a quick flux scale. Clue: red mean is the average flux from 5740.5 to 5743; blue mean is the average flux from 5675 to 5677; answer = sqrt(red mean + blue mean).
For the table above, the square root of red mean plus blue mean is 12.4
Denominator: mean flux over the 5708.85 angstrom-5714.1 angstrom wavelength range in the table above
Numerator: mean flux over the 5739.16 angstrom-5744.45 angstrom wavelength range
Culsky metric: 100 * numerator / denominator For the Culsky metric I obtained 107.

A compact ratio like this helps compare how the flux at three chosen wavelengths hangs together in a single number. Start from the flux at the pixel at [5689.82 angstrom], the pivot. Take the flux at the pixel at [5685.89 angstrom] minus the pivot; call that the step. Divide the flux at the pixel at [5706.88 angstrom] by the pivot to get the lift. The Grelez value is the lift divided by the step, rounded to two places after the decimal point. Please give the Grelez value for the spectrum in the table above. -1.63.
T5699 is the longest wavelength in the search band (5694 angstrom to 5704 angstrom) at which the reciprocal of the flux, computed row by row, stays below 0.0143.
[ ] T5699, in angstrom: 5702.94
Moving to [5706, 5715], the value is 5713.45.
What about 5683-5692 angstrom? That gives 5691.13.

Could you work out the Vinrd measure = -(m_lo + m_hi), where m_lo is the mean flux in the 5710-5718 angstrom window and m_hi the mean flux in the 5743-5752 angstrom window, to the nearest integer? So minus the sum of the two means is -145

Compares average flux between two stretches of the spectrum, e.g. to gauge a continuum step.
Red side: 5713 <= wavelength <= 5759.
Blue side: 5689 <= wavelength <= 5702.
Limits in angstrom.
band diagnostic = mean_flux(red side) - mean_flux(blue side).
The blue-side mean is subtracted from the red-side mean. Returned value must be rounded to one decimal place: 1.3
